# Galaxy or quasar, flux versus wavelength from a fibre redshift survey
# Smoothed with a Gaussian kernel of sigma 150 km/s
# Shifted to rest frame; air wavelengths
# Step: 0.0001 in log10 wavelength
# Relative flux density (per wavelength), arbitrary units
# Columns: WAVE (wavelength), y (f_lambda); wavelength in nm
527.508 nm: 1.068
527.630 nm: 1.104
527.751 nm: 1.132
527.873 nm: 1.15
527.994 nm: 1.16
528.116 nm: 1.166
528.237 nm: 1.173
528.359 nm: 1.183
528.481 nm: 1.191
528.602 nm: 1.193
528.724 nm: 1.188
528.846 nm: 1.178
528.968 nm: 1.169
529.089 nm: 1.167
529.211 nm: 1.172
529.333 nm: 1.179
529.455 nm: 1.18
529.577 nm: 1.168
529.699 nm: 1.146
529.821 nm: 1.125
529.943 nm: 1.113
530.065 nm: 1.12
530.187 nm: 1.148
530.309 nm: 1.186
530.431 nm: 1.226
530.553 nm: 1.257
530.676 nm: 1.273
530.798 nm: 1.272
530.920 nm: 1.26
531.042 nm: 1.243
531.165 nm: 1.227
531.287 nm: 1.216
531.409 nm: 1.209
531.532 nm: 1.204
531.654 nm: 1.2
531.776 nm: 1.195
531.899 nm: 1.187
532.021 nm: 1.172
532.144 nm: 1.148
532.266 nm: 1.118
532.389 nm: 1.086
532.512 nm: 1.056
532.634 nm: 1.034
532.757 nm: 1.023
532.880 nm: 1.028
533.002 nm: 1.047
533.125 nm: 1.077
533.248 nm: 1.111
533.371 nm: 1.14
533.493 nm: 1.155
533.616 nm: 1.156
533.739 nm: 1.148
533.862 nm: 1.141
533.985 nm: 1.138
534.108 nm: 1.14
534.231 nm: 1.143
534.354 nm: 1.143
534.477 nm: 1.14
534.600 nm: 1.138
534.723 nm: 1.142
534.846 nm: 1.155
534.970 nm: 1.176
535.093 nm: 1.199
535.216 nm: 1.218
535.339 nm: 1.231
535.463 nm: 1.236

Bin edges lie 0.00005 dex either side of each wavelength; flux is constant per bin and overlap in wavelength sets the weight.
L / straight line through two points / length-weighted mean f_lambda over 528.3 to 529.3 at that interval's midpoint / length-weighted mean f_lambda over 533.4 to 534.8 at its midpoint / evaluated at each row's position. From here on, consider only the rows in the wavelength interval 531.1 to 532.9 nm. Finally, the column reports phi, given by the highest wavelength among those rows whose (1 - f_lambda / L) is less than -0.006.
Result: 532.021 nm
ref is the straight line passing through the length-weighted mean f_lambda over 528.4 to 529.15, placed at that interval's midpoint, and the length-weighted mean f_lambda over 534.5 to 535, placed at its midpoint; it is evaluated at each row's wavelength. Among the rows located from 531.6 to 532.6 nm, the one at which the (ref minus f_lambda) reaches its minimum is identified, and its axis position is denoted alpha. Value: 531.654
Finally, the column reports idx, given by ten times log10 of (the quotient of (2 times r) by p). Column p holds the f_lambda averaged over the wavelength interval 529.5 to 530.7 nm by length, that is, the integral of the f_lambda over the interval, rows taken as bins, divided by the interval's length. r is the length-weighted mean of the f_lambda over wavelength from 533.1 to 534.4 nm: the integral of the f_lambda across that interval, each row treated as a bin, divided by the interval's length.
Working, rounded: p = 1.17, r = 1.14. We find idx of 2.9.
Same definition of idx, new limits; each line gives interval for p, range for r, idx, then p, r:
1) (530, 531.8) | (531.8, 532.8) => 2.6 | 1.22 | 1.11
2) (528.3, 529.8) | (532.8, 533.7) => 2.7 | 1.17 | 1.10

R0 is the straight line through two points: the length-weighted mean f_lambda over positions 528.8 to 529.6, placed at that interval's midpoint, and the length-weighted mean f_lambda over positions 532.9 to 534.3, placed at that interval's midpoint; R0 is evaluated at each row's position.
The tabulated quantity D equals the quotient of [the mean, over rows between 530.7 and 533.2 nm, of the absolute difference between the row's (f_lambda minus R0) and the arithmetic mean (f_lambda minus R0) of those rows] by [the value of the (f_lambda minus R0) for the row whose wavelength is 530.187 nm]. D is -4.6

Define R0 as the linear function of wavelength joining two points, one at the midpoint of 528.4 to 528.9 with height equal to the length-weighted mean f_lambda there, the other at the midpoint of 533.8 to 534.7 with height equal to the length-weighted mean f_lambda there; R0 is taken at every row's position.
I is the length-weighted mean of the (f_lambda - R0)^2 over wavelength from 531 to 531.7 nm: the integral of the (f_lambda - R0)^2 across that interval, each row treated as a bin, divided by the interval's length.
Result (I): 0.0028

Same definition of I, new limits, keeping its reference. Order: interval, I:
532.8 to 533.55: 0.0058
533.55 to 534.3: 0.0000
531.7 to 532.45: 0.0014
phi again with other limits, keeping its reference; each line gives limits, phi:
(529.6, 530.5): 530.431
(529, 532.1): 532.021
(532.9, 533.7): 533.616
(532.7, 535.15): 535.093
